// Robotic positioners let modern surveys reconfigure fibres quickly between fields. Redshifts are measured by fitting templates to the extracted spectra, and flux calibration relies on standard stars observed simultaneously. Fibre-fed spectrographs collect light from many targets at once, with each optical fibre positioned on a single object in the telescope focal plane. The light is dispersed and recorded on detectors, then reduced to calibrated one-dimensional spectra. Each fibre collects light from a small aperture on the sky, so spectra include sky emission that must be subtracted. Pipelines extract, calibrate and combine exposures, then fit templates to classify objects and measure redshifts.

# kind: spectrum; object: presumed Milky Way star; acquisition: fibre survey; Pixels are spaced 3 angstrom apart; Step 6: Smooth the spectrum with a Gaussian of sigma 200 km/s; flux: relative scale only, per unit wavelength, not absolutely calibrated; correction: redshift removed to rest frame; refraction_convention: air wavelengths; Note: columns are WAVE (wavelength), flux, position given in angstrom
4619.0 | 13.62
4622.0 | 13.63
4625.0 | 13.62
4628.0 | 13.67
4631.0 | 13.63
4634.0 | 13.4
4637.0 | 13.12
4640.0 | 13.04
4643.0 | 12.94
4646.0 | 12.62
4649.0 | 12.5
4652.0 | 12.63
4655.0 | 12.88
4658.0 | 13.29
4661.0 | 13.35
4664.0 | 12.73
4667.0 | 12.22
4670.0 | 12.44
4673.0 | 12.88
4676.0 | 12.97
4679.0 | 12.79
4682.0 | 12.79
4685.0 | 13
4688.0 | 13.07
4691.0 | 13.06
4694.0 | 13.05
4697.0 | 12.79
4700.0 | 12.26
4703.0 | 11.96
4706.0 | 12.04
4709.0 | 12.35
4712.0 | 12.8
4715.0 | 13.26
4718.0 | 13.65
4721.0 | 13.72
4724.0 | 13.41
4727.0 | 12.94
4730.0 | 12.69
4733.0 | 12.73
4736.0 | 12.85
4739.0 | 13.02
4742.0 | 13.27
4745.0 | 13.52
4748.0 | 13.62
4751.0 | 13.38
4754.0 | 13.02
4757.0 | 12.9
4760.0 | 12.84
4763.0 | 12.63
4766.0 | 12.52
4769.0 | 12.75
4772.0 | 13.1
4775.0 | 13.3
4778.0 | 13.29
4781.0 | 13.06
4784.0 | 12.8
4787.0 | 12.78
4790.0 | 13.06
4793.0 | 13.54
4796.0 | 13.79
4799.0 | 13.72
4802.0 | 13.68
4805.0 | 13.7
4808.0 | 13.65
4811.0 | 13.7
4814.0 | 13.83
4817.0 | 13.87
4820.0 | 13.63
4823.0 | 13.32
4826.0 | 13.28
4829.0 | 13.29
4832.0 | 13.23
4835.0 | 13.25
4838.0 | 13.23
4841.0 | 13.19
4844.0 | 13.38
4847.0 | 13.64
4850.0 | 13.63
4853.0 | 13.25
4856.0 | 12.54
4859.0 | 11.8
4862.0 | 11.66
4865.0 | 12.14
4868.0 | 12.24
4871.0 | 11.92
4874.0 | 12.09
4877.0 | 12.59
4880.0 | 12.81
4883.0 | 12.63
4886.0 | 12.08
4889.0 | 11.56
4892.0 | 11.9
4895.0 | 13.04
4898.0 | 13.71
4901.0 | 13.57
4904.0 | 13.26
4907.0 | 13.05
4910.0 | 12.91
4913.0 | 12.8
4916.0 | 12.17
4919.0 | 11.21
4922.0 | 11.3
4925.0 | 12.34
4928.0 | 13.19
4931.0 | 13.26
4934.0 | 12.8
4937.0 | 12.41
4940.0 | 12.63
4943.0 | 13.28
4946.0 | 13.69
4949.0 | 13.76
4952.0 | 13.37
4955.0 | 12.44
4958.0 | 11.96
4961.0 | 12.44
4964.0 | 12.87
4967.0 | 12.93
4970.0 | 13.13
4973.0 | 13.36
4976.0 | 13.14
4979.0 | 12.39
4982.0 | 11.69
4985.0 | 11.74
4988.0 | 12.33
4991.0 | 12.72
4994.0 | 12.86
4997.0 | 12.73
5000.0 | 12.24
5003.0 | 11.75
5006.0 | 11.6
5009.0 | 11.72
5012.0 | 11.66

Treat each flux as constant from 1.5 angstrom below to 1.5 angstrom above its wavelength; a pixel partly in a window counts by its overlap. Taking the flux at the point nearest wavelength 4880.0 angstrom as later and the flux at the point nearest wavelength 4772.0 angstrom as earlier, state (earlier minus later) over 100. 0.003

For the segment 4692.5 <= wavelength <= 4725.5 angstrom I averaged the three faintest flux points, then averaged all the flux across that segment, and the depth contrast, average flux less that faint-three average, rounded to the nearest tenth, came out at 0.8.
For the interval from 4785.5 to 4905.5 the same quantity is 1.4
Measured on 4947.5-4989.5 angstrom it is 0.9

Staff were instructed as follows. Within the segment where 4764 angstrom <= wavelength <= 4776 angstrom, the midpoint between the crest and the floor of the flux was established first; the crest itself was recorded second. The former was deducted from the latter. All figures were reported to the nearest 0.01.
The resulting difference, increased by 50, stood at 50.39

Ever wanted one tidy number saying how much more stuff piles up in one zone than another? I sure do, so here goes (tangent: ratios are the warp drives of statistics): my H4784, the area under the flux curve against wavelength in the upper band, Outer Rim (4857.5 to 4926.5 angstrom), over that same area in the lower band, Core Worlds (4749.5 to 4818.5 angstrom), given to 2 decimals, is 0.93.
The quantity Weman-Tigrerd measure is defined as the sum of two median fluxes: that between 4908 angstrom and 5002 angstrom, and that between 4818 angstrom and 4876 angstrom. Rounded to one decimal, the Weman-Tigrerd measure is 26.0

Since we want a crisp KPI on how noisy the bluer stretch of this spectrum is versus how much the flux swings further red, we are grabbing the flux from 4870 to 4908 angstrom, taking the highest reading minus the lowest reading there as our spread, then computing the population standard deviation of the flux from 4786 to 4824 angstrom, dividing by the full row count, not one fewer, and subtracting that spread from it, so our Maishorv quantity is -1.8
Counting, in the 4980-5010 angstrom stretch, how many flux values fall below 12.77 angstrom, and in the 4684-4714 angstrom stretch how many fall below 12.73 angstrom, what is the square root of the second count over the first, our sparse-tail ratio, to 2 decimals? 0.67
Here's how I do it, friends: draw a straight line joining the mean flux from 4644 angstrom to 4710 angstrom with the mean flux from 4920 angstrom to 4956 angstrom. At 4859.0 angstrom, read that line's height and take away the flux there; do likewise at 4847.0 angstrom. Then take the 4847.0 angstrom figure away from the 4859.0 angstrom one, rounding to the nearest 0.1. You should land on 1.8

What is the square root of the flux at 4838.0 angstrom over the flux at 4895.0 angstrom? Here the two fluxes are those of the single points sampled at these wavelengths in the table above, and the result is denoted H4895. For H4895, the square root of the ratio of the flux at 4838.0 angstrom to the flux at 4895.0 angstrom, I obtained 1.01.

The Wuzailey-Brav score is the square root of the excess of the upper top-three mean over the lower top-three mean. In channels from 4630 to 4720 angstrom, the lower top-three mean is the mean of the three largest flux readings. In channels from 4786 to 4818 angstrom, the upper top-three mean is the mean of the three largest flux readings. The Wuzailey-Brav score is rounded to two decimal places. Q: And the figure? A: 0.52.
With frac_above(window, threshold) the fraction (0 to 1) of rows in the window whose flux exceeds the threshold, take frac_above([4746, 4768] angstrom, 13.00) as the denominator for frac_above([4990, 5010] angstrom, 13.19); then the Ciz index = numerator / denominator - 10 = -10.0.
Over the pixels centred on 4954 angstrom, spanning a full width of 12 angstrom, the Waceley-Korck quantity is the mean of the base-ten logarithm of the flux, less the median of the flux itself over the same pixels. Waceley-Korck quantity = -11.8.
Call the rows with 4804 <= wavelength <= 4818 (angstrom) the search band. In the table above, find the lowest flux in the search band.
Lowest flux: 13.65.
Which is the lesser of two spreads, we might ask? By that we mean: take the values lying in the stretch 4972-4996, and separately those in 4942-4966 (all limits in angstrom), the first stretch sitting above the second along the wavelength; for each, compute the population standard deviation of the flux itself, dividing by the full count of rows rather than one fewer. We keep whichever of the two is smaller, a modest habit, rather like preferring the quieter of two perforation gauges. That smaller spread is 0.57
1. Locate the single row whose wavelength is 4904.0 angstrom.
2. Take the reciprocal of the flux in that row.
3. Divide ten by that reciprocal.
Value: 133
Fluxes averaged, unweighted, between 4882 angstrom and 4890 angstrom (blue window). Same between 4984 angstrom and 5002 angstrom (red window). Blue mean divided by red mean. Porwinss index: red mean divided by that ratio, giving 12.8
